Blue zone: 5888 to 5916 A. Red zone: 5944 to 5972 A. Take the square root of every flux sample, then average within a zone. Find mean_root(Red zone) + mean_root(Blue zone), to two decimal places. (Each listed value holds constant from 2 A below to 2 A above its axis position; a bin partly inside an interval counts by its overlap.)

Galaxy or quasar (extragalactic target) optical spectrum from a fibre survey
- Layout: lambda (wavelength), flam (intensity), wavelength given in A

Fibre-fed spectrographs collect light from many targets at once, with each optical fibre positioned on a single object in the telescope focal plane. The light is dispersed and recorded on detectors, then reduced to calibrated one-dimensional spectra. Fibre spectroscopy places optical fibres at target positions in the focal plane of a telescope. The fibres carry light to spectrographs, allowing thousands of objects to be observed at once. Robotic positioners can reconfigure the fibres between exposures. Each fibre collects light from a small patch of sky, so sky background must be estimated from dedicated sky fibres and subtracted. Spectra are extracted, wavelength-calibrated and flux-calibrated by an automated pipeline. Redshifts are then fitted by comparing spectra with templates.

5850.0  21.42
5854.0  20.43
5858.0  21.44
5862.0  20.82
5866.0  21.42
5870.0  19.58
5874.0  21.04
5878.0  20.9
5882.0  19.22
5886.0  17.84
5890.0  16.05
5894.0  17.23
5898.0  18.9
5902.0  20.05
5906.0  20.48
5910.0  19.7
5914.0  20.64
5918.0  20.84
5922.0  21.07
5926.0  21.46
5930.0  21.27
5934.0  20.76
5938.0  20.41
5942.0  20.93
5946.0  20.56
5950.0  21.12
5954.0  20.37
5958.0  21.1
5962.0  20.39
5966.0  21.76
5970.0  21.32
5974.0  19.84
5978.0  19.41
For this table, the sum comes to 8.93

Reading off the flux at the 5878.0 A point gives 20.9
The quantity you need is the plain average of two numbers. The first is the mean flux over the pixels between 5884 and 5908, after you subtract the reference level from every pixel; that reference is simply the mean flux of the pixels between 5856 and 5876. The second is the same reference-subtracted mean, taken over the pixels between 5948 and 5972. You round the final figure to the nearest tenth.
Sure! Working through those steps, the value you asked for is -1.1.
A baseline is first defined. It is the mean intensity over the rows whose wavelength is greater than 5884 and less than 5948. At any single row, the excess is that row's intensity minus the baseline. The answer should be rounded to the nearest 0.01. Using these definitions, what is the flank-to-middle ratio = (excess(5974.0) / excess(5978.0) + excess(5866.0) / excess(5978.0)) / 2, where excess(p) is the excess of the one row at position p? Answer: -1.56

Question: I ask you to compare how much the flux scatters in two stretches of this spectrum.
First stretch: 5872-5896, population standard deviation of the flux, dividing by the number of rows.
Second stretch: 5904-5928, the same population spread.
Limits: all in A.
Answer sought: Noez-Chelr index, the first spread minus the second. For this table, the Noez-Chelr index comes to 1.3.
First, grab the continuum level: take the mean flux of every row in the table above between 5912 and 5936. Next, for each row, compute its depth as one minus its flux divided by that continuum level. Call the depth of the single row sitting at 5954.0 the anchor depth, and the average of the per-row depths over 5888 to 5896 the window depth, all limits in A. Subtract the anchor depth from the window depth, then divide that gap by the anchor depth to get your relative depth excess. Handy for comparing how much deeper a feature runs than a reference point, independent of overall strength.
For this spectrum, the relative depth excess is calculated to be 5.9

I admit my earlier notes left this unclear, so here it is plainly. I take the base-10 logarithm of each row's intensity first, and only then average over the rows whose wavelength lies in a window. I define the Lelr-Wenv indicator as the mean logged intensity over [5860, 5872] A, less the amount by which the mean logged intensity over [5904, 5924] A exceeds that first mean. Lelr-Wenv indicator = 1.31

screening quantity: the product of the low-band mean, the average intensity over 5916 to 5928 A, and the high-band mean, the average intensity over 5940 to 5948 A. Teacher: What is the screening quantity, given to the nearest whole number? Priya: 438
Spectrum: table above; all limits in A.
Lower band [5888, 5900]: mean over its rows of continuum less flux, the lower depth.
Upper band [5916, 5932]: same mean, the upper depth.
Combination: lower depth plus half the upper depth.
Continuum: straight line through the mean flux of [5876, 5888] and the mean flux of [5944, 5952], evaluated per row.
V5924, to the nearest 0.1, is 1.8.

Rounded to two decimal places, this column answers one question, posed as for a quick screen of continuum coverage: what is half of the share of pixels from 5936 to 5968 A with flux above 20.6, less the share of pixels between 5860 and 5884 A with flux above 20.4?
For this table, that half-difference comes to -0.08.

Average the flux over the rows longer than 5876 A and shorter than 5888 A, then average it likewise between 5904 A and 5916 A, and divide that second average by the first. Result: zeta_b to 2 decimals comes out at 1.05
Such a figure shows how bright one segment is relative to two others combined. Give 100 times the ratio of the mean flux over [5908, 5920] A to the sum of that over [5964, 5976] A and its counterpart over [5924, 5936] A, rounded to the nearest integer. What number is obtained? 48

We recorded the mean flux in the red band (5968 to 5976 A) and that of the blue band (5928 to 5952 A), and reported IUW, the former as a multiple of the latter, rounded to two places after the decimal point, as 0.99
